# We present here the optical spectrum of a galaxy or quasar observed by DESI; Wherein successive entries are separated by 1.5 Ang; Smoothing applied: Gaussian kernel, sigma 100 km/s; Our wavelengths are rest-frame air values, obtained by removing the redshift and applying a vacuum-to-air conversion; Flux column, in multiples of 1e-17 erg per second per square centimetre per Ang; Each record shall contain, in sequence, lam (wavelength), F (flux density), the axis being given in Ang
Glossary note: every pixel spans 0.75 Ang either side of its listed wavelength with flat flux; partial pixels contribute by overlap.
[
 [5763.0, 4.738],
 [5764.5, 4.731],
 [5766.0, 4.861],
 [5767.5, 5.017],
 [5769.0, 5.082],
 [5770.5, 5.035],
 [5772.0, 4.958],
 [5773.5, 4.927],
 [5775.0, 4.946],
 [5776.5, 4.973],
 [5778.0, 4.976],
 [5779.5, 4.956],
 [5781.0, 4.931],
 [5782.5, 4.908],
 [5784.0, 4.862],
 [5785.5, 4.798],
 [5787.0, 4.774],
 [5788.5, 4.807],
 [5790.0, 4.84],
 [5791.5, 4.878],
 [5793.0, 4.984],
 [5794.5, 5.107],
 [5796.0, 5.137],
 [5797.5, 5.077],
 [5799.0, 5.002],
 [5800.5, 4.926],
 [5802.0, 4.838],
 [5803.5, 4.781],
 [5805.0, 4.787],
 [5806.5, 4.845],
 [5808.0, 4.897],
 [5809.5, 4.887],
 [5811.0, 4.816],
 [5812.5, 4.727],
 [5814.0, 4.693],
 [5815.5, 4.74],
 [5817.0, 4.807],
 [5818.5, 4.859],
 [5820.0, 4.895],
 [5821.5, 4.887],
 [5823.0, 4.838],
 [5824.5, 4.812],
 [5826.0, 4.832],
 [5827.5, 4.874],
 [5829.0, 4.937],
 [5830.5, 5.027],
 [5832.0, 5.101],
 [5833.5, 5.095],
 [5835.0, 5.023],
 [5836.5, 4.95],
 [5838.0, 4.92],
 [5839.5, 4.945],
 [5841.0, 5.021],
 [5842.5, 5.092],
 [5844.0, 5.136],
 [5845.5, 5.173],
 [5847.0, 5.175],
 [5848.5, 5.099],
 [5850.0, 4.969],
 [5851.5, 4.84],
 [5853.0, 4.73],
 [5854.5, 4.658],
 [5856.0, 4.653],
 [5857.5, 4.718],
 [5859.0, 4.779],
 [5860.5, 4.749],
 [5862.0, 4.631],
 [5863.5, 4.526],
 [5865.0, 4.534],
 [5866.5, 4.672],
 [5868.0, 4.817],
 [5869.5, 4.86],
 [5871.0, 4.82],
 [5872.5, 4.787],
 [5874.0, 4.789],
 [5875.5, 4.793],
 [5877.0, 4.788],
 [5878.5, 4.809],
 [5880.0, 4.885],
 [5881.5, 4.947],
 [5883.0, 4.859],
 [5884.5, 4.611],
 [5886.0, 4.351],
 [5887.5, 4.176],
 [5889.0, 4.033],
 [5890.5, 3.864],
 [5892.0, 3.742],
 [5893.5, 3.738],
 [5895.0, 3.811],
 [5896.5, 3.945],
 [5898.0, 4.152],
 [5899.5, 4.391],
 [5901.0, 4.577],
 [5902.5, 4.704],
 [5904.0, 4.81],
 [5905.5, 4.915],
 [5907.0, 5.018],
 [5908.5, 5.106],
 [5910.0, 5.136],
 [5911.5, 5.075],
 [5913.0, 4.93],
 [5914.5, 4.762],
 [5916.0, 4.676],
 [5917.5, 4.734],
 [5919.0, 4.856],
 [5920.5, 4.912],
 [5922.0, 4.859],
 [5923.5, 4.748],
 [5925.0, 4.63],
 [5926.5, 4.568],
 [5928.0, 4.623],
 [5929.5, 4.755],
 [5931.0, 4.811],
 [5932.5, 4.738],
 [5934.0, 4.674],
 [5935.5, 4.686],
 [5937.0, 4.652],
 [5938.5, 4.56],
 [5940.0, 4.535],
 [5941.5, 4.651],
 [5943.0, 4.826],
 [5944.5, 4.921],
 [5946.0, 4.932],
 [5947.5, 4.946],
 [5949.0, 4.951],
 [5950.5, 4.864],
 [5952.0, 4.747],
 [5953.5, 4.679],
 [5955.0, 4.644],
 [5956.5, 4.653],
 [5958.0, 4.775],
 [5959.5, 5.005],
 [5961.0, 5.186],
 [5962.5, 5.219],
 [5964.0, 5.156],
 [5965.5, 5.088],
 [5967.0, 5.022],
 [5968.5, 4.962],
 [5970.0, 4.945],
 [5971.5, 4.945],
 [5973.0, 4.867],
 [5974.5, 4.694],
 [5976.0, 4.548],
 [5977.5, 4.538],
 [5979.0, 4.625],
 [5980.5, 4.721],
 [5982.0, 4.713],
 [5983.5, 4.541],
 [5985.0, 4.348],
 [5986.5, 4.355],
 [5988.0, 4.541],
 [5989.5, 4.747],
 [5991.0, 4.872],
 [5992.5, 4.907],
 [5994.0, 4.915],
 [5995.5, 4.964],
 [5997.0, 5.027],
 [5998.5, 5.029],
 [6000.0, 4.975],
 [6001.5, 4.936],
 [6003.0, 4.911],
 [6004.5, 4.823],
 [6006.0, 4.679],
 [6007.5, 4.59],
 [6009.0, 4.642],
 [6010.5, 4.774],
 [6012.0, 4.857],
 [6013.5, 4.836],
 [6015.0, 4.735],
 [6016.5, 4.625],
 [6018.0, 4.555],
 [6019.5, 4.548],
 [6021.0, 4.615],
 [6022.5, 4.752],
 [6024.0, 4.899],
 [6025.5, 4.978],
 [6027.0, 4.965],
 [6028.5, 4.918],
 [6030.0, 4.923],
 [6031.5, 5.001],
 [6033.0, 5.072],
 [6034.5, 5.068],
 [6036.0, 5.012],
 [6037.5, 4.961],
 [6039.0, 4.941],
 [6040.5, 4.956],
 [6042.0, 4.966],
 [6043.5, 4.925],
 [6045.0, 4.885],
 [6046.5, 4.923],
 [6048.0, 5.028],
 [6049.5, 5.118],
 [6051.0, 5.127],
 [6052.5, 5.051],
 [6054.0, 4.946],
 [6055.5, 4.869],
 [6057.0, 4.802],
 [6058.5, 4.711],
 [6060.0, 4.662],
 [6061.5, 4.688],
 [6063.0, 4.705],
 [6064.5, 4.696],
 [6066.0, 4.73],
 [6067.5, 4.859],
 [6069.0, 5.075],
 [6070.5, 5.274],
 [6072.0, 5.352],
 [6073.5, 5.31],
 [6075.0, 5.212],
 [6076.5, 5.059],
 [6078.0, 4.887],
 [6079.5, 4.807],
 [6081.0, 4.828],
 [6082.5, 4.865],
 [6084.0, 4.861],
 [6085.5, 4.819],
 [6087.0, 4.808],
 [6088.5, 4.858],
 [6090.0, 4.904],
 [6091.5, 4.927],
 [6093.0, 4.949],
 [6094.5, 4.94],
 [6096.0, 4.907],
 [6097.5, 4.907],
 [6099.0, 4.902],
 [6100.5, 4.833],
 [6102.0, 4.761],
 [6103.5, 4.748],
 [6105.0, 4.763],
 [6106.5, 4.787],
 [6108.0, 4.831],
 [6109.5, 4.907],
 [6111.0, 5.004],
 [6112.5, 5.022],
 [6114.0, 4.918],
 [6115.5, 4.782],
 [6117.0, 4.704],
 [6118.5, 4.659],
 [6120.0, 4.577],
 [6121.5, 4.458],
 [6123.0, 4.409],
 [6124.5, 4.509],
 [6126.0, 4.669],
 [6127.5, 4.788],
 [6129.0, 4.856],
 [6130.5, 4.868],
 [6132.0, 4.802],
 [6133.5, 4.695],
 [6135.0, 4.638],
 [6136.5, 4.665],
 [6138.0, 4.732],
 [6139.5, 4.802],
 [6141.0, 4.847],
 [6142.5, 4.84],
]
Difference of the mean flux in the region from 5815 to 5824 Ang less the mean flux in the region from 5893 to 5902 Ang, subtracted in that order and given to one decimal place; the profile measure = 0.7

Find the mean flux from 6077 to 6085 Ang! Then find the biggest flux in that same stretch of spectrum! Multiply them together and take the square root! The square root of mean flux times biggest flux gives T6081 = 4.87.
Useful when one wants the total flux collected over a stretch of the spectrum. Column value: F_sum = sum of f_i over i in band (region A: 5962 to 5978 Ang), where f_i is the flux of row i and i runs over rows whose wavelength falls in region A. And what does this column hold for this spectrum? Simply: 54.0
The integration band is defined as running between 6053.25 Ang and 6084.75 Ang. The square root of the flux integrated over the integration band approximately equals 12.4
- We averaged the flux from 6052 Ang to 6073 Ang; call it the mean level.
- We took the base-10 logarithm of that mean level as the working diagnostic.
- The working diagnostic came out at 0.689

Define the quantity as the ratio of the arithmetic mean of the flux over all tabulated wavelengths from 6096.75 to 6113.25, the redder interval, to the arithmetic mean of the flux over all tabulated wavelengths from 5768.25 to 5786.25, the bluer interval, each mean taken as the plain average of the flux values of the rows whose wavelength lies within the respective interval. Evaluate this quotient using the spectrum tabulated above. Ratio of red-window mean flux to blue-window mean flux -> 0.98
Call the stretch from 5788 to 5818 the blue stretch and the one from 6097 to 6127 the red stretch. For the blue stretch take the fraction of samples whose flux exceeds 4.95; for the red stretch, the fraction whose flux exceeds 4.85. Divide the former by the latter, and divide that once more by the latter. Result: 2.8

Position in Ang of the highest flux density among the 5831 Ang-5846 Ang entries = 5845.5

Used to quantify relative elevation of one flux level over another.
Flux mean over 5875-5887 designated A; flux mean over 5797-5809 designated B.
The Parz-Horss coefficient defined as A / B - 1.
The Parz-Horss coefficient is -0.03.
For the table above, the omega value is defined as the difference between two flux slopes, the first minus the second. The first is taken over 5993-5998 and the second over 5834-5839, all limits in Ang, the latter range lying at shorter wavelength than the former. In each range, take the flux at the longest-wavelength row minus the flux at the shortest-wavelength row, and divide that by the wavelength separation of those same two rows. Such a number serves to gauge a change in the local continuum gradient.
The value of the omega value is 0.07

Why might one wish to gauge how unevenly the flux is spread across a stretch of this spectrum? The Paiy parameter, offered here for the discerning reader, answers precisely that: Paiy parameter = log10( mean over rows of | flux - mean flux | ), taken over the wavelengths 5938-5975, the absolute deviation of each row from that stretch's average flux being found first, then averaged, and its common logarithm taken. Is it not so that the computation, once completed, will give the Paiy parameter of -0.81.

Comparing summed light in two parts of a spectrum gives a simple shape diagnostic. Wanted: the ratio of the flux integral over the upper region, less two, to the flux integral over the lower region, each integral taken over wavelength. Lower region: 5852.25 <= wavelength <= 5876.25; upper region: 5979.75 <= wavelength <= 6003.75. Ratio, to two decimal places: 1.00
